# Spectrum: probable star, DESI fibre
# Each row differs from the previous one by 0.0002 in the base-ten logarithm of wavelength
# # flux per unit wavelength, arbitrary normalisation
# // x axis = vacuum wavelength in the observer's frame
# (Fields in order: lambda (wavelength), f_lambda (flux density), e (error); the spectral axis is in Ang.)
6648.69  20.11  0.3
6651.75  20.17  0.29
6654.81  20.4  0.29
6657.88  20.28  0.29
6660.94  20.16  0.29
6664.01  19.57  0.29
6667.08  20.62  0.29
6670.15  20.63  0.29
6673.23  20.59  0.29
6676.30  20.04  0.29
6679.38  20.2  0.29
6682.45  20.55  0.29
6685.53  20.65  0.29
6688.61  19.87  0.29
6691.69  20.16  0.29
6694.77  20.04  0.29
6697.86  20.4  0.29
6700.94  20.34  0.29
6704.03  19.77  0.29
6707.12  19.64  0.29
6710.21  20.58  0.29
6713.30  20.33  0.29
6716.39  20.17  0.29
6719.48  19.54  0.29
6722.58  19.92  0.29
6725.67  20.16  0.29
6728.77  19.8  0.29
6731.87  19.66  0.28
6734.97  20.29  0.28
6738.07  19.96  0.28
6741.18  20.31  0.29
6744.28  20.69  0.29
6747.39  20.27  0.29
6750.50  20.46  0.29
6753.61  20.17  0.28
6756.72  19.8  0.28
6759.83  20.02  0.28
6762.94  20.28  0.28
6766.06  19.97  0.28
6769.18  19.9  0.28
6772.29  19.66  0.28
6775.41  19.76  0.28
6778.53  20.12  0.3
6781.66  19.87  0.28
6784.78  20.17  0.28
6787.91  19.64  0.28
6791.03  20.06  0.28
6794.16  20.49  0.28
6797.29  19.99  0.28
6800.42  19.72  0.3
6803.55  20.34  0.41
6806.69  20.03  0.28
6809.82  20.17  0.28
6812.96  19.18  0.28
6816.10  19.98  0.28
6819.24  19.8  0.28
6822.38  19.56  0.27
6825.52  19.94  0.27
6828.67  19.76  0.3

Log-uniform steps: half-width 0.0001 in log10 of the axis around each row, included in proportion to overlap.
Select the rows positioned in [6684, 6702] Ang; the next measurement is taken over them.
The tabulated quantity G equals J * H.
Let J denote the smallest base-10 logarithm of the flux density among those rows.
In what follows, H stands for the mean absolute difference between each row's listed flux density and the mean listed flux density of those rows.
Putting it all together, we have 0.29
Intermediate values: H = 0.220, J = 1.30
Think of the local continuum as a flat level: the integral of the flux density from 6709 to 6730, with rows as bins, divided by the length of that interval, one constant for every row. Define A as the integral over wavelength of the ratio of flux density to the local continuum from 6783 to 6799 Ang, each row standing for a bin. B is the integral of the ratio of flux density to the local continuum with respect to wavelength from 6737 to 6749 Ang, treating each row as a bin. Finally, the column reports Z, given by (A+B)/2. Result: 14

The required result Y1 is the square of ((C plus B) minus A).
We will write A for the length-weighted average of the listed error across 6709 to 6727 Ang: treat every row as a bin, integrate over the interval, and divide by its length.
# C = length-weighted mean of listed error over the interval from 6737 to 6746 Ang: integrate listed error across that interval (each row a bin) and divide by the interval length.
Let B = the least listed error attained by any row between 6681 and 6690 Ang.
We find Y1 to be 0.082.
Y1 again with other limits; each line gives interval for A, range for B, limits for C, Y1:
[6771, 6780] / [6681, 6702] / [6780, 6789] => 0.080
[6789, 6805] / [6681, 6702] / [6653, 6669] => 0.074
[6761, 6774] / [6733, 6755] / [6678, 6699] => 0.084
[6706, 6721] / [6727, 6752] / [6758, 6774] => 0.073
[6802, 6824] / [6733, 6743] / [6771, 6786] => 0.071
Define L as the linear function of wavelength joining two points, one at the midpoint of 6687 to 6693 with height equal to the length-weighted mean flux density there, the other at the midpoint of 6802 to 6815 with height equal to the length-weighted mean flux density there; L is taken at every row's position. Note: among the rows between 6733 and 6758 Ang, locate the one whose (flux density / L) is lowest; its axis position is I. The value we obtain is 6756.72 Ang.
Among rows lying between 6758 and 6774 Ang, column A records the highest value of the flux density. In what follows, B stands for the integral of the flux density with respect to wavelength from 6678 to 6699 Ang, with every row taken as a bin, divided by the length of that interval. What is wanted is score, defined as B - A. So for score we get -0.01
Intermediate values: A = 20.28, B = 20.3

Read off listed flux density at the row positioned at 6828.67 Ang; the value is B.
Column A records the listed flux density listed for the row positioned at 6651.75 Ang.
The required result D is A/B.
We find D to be 1.02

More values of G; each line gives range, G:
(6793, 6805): 0.36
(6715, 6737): 0.30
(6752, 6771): 0.17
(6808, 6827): 0.34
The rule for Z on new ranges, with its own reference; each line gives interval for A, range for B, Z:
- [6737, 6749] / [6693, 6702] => 11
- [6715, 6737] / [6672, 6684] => 17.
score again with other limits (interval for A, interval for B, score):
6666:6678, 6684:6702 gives -0.39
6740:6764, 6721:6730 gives -0.73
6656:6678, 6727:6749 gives -0.49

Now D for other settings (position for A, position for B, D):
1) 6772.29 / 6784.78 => 0.97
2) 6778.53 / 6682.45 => 0.98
